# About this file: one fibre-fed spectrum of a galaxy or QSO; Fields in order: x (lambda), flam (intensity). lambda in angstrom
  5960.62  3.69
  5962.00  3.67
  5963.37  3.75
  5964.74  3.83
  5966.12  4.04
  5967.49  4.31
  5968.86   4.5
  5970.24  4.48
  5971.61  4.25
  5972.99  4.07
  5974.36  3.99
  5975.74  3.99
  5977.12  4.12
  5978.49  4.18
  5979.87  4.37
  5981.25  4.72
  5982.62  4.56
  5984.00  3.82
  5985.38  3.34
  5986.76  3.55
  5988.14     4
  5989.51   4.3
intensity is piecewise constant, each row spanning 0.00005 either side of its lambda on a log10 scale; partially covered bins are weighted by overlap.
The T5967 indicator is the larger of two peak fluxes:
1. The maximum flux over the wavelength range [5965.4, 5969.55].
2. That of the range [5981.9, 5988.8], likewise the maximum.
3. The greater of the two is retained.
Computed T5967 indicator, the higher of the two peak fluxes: 4.56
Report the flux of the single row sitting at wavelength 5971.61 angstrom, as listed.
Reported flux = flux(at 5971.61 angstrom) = 4.25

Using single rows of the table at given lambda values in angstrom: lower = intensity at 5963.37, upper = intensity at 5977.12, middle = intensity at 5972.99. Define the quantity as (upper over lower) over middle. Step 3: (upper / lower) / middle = 0.27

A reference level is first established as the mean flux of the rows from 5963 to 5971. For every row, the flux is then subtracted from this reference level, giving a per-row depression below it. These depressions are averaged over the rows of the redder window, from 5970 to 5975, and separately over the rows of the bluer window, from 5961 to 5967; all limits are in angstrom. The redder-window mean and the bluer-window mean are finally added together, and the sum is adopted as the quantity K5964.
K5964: 0.3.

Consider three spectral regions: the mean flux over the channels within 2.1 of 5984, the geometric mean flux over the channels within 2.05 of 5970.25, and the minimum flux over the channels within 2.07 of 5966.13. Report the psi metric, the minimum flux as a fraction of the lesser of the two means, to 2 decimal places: 0.98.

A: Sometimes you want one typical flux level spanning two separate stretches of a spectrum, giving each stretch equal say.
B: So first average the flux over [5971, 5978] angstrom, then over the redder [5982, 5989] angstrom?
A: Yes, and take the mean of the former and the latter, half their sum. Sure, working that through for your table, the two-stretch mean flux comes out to 3.97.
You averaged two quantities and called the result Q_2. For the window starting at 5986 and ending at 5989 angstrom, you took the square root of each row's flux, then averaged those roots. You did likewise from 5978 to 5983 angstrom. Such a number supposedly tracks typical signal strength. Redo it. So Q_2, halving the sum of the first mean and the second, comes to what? 2.03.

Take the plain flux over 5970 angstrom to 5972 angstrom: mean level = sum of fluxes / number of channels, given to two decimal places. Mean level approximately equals 4.37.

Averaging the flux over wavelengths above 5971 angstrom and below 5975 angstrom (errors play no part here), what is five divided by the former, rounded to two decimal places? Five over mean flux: 1.22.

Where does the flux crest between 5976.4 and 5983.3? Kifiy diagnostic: 5981.25 angstrom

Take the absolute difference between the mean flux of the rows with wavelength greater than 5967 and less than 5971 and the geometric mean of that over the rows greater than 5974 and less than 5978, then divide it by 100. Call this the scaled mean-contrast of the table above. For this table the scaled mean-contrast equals 0.0040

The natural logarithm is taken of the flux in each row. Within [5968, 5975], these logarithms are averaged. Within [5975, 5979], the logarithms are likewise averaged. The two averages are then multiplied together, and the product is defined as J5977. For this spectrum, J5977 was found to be 2.04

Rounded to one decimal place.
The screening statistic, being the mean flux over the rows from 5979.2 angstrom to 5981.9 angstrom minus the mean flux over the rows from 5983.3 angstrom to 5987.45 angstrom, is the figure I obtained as 1.0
